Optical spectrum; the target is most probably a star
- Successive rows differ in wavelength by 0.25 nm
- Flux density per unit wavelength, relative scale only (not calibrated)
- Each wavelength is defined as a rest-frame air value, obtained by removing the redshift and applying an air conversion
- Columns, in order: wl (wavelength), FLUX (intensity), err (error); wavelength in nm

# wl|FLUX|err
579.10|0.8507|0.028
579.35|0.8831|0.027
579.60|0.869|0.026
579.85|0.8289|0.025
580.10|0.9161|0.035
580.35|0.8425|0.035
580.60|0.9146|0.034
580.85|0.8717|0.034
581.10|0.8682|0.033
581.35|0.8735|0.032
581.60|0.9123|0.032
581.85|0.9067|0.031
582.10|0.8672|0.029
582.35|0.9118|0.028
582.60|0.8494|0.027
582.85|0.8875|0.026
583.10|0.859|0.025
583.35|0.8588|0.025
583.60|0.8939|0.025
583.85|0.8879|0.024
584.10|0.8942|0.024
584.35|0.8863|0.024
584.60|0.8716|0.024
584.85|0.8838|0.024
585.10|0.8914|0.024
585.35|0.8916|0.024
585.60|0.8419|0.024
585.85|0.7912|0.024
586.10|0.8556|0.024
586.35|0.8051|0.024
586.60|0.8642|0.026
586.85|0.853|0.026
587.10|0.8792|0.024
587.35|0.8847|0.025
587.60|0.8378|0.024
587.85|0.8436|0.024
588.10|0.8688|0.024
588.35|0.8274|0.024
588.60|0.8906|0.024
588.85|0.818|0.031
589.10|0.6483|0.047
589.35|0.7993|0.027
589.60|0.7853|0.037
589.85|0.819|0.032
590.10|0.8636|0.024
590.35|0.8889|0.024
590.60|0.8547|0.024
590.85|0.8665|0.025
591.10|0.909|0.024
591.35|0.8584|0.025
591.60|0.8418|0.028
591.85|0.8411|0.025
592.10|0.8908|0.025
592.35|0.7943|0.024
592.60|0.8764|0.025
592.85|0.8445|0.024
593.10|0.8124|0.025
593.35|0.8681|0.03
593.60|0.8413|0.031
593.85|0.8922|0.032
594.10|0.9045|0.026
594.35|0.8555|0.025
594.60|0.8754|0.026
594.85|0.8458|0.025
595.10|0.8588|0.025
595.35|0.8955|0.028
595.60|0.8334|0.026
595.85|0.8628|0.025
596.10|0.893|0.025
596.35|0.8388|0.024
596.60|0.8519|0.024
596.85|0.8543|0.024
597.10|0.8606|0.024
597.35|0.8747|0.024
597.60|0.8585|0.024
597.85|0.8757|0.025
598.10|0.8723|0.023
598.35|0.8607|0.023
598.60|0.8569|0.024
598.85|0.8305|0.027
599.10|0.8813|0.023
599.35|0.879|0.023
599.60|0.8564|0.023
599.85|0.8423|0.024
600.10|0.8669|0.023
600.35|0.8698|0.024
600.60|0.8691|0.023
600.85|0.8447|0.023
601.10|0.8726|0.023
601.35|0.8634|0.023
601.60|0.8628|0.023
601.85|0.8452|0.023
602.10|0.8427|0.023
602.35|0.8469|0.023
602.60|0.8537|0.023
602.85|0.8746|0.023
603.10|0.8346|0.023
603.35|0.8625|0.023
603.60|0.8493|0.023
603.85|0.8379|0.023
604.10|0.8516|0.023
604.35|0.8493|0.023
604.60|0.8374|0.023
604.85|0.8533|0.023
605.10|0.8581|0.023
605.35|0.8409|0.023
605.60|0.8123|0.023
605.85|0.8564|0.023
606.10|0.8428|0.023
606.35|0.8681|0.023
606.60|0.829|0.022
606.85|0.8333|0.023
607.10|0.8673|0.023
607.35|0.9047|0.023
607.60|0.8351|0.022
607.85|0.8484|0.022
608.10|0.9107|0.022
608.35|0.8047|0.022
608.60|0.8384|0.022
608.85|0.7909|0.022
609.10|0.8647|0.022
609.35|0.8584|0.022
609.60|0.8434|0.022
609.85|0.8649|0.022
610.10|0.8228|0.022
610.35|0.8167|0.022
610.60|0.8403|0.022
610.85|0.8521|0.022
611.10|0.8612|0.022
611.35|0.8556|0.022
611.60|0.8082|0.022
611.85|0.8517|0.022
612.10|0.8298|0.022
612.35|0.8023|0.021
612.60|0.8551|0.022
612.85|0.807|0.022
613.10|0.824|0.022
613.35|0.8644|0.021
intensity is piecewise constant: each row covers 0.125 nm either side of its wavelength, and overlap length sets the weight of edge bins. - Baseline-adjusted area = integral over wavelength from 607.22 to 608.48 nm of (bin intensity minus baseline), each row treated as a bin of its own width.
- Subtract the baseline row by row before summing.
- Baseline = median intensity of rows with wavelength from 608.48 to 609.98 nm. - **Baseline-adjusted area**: 0.012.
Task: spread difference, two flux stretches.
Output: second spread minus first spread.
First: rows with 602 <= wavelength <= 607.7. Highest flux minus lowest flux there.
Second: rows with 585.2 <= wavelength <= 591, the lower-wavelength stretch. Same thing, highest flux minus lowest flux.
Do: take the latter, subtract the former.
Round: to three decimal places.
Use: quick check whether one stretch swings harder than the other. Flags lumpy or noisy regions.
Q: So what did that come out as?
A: 0.151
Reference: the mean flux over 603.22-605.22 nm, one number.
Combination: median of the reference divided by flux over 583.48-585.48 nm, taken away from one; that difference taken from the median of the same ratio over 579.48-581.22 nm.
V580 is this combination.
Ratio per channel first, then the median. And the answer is 0.93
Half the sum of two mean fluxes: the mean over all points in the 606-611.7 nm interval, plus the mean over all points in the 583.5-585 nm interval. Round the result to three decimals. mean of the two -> 0.866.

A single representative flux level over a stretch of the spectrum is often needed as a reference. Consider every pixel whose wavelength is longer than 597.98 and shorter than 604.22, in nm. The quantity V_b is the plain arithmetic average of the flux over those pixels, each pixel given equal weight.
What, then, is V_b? 0.857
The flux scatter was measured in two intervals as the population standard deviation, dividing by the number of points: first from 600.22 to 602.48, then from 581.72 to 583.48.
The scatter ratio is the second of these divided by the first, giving 2.0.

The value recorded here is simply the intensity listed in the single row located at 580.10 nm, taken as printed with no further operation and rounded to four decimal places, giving 0.9161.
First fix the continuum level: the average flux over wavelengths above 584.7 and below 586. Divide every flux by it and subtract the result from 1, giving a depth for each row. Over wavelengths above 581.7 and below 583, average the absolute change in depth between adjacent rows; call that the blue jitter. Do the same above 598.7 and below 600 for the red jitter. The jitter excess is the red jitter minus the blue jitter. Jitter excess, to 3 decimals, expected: -0.028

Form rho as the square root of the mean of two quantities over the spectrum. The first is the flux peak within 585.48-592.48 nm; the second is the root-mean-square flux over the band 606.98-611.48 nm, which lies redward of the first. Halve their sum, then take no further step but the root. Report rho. 0.938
